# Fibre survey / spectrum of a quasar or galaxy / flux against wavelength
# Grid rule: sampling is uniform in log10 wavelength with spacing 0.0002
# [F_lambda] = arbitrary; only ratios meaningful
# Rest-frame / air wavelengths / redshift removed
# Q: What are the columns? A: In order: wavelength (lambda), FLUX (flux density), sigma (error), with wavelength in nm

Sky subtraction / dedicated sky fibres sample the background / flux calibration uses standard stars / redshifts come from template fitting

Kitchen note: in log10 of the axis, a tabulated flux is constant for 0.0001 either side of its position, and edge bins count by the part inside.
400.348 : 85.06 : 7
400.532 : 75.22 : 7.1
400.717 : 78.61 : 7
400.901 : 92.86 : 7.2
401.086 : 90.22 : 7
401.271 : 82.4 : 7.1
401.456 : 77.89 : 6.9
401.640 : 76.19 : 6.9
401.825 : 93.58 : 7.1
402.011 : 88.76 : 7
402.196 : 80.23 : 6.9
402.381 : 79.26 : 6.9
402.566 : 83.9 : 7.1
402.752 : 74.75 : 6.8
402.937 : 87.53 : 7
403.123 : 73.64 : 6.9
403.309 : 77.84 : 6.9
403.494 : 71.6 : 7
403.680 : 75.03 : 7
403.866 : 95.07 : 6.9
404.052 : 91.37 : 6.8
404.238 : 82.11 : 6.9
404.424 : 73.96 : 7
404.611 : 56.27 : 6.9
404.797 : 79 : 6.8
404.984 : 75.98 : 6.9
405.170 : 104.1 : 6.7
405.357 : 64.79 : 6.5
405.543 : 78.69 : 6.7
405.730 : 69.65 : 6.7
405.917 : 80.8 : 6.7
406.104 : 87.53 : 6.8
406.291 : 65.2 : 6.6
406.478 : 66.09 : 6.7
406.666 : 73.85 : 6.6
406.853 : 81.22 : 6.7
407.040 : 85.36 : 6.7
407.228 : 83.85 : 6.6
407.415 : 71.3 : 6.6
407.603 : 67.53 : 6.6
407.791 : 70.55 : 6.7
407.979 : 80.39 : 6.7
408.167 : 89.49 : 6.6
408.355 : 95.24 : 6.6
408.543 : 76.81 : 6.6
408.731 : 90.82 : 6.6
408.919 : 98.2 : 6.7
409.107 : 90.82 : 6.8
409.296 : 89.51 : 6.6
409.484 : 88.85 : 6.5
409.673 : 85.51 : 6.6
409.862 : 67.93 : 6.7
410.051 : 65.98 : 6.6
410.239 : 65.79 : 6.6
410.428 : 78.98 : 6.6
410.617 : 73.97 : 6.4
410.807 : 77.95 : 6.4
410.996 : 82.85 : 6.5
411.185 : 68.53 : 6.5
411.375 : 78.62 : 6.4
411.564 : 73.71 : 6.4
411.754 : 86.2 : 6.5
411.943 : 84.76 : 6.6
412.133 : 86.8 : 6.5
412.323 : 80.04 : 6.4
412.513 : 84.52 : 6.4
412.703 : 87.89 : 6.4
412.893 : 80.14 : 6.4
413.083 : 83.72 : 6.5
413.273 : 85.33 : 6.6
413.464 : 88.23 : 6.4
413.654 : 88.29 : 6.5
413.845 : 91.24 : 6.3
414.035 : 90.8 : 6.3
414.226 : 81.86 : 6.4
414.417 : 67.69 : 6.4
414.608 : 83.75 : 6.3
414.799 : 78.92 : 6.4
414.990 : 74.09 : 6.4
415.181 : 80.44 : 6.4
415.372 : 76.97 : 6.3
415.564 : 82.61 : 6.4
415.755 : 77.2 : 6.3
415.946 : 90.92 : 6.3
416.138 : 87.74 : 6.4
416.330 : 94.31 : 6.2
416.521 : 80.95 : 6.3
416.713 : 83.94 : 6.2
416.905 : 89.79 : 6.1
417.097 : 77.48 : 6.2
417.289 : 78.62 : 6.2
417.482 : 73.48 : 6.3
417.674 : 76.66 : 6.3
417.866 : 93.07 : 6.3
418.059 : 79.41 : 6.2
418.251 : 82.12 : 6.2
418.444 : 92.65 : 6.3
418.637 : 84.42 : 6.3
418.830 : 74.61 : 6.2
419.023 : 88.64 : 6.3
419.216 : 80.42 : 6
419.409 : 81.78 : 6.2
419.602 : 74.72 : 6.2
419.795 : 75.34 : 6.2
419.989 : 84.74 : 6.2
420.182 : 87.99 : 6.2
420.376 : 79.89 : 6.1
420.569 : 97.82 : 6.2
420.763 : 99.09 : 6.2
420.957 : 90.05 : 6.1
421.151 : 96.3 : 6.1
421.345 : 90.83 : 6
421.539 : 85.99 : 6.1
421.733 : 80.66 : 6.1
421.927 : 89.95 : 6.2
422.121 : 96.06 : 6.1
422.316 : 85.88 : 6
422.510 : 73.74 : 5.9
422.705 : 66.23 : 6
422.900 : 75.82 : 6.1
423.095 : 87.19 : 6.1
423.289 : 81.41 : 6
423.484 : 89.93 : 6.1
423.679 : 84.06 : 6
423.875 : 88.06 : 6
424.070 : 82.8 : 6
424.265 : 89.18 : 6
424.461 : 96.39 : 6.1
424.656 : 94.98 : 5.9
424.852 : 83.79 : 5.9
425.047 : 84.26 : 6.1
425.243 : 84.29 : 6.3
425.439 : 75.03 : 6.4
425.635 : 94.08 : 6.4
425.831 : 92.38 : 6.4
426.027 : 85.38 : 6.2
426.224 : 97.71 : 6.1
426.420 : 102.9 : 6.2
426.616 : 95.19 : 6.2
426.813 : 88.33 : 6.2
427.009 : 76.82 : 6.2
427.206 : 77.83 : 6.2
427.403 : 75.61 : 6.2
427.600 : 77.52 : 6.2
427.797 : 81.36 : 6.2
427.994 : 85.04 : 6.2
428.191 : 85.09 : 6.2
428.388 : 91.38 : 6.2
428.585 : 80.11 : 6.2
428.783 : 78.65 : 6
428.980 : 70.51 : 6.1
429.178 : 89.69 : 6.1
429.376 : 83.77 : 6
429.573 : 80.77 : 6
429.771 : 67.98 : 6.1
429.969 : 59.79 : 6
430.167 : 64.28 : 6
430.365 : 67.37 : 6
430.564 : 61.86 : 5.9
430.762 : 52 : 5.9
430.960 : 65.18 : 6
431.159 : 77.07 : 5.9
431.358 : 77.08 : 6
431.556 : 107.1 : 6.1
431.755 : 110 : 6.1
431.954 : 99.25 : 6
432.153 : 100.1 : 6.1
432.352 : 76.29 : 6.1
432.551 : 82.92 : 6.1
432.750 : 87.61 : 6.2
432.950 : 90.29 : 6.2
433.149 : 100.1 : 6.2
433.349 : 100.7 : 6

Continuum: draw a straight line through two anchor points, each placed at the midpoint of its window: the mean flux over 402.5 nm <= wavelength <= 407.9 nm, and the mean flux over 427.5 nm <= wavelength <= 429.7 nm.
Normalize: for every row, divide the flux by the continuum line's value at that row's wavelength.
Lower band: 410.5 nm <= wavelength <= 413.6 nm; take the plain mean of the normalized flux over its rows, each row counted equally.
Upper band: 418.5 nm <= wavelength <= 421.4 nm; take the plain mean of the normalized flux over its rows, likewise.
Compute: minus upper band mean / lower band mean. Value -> -1.03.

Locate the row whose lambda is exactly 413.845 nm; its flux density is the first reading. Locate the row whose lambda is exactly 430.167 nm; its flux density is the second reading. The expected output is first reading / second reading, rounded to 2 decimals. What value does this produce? 1.42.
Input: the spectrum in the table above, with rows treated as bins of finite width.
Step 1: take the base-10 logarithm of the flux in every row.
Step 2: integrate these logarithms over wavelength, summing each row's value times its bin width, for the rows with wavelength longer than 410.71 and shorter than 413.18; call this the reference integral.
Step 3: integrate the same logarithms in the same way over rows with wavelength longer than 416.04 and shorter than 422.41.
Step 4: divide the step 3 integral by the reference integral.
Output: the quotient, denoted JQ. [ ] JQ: 2.6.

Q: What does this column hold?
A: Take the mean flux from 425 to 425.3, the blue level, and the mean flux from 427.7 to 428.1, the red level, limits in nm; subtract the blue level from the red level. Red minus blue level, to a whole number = -1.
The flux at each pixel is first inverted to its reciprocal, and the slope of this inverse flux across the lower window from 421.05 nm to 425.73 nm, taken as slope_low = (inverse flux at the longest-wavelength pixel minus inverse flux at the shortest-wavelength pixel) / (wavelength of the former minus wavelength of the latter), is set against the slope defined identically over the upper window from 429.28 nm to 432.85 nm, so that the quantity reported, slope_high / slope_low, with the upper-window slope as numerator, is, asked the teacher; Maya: -2.8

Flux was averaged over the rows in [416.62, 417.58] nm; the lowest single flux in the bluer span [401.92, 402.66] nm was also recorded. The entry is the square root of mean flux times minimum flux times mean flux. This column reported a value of 718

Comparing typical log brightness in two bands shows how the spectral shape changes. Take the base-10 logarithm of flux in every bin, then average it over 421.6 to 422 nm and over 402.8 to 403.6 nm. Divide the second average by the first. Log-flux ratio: 0.98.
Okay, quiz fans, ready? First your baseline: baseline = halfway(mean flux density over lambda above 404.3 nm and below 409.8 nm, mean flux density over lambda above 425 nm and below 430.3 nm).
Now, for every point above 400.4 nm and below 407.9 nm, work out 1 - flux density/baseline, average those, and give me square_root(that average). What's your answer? 0.16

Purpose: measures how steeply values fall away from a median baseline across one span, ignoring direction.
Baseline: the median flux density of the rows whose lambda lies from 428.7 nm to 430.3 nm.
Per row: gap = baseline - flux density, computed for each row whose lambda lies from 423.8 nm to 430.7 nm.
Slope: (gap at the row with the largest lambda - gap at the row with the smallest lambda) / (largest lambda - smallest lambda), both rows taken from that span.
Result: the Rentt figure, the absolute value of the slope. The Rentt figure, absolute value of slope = 3.9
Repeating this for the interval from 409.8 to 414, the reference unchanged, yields 5.9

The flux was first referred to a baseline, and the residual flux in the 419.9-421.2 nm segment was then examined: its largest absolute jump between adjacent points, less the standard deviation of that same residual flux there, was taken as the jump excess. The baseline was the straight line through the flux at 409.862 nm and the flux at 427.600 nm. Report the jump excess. 11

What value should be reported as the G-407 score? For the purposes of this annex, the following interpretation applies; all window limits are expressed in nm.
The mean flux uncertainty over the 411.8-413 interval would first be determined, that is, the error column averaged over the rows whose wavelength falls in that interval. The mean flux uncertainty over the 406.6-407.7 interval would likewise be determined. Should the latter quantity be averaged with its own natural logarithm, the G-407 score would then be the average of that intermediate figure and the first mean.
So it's 5.36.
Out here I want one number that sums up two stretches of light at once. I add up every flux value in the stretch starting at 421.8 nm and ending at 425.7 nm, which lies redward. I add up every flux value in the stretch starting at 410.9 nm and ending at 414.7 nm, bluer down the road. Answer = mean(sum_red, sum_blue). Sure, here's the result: 1679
